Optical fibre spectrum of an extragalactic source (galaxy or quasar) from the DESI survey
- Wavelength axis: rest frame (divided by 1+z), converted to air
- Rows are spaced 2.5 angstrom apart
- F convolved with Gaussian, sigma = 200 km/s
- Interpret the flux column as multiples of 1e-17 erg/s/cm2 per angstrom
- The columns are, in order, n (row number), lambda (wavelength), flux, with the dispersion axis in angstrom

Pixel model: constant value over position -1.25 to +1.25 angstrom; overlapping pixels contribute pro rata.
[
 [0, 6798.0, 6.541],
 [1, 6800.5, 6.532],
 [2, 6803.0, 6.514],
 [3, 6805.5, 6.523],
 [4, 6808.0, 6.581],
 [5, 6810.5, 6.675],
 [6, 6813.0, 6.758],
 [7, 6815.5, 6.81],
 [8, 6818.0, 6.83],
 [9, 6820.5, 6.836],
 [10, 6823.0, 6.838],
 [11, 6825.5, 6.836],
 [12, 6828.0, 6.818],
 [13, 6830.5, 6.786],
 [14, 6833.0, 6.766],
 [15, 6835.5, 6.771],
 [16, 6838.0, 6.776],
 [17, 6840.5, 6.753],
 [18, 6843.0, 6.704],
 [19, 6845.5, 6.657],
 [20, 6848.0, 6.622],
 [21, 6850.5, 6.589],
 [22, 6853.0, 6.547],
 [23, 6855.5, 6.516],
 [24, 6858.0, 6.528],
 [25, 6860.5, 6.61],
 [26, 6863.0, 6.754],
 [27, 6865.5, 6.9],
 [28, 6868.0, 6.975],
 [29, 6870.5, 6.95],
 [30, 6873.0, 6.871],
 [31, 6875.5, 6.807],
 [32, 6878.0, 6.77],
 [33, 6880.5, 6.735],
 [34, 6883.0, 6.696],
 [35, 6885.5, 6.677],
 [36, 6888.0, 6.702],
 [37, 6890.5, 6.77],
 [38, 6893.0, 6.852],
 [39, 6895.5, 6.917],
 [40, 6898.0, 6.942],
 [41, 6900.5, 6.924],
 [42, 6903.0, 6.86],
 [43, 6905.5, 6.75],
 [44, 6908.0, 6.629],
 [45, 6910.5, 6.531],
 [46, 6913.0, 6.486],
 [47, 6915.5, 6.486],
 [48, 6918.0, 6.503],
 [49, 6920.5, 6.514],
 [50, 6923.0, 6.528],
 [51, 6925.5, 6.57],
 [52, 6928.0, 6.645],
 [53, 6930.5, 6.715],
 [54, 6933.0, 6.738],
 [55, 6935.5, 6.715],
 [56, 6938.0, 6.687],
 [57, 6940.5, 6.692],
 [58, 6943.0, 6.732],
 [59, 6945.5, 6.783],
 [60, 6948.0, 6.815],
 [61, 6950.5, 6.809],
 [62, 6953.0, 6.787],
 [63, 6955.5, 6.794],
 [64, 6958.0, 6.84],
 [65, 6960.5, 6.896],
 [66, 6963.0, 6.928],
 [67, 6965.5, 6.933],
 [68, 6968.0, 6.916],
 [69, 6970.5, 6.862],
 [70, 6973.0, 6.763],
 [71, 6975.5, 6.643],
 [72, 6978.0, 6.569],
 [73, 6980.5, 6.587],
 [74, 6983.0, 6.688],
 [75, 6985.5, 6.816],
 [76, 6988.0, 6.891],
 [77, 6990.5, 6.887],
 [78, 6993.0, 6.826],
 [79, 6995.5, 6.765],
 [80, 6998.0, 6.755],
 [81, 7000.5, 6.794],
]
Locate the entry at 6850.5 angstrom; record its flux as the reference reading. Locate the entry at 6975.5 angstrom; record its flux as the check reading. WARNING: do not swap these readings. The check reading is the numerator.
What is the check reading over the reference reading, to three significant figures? 1.01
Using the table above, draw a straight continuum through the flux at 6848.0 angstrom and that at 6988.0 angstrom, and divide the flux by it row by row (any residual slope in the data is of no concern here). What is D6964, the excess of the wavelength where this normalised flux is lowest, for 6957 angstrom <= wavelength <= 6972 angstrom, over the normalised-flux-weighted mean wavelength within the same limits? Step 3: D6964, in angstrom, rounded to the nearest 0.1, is 6.2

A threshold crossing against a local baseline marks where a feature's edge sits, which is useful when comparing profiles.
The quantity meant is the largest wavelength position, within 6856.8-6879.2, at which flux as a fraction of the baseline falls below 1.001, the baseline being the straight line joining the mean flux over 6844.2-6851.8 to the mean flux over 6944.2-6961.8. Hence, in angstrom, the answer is 6860.5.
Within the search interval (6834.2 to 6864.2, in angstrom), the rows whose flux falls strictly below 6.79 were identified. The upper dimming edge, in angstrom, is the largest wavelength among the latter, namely 6863.0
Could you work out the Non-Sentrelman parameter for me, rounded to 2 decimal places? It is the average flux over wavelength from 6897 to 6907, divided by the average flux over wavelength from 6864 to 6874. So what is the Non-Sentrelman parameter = 0.99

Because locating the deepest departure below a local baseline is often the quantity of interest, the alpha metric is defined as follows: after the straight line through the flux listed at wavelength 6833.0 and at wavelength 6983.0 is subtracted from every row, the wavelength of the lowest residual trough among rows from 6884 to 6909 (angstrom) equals 6908.0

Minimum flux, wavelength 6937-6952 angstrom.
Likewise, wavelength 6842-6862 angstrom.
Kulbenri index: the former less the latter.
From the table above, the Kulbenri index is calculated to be 0.17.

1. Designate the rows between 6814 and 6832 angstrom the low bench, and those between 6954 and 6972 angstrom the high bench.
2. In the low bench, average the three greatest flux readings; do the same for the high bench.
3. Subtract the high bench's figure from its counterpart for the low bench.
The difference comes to -0.09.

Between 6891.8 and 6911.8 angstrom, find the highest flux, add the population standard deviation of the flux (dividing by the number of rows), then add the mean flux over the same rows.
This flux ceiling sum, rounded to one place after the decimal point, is 13.9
